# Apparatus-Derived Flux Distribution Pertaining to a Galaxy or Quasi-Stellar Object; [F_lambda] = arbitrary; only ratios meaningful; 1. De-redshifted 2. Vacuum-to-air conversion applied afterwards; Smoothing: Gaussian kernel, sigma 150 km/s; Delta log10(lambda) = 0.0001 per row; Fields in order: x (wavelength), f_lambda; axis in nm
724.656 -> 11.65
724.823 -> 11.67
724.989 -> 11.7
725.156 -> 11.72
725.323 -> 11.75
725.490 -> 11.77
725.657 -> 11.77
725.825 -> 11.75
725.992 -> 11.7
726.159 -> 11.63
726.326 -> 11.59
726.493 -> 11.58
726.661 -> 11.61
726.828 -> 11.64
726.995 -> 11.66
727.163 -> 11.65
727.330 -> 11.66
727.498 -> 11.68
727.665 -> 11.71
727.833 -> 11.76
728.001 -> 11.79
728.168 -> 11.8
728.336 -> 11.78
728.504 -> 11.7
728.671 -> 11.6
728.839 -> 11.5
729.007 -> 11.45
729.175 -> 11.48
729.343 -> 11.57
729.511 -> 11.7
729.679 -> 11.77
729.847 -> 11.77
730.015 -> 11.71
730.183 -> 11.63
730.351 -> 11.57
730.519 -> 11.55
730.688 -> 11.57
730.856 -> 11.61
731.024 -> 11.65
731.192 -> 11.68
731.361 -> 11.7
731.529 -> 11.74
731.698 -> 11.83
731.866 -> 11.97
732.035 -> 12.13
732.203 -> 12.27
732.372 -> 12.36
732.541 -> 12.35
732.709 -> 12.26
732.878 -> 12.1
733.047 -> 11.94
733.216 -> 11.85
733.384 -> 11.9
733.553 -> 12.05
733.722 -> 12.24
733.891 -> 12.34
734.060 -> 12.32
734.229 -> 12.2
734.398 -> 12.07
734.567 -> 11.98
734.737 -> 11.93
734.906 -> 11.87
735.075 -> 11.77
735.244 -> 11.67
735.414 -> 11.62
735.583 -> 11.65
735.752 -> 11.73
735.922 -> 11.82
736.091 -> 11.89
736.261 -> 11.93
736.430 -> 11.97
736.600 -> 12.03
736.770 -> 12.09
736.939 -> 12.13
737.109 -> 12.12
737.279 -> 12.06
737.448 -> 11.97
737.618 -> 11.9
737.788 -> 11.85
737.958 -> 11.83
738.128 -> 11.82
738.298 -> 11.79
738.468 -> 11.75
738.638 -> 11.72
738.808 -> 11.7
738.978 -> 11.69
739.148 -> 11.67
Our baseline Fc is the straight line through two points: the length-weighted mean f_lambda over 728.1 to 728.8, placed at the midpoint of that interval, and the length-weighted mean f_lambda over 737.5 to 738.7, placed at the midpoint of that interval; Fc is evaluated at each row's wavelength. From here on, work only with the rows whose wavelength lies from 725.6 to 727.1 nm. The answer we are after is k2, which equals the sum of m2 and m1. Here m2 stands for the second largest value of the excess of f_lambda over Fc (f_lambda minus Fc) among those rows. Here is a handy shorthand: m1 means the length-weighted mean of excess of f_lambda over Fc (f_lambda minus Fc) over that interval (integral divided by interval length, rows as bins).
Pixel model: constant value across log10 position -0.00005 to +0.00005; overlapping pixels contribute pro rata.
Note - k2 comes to 0.05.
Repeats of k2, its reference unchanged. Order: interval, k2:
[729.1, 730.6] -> -0.03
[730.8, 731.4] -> -0.13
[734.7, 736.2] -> 0.09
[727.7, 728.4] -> 0.17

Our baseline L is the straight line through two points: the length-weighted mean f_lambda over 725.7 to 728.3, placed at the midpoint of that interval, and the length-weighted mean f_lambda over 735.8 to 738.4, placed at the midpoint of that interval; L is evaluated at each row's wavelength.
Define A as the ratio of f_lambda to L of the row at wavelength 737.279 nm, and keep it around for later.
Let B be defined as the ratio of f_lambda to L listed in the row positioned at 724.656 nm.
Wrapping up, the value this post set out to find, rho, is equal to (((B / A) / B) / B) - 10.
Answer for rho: -9.01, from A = 1.010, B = 1.00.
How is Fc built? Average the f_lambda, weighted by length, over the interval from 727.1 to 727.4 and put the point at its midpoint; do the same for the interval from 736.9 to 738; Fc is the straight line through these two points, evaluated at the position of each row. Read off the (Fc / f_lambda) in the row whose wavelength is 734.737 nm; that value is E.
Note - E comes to 1.00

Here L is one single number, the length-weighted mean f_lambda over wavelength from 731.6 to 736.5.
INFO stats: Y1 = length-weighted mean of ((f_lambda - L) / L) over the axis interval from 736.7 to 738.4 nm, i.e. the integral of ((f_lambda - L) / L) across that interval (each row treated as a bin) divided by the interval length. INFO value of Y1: -0.004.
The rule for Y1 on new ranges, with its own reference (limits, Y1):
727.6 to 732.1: -0.026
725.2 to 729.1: -0.027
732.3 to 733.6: 0.008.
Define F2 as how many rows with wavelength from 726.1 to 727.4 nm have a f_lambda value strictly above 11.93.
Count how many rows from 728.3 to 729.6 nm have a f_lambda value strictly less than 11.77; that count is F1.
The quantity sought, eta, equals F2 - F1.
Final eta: -7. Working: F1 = 7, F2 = 0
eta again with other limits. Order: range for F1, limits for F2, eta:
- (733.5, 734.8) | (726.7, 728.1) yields 0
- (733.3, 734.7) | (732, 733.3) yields 7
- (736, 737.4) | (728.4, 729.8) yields 0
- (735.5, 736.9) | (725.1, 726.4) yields -2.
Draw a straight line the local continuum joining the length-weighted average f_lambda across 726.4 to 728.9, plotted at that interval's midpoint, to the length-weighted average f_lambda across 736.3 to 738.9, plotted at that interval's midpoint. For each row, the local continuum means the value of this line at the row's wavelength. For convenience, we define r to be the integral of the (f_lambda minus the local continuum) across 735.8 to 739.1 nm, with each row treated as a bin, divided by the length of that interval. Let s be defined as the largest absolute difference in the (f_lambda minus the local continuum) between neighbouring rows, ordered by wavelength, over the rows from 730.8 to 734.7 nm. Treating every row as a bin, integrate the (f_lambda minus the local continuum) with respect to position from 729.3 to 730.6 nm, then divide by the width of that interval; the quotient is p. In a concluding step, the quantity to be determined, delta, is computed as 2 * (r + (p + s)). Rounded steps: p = -0.07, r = -0.020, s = 0.186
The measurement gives 0.19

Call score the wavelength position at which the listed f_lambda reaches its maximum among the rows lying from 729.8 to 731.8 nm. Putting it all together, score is 731.698 nm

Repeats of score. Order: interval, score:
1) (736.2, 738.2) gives 736.939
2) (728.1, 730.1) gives 728.168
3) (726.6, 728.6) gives 728.168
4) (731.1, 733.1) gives 732.372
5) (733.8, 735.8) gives 733.891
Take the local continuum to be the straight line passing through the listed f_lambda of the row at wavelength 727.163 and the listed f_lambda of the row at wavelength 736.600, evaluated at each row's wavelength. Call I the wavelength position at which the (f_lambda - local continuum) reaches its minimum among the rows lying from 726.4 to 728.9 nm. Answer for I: 728.839 nm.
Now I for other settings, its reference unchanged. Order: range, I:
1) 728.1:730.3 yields 729.007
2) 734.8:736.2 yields 735.414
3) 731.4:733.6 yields 731.529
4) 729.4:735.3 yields 735.244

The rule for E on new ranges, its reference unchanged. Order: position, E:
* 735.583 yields 1.02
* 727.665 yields 1.00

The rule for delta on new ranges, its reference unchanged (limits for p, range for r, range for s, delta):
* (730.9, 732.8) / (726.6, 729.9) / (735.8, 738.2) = 0.55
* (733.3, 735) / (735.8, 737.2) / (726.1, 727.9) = 0.80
